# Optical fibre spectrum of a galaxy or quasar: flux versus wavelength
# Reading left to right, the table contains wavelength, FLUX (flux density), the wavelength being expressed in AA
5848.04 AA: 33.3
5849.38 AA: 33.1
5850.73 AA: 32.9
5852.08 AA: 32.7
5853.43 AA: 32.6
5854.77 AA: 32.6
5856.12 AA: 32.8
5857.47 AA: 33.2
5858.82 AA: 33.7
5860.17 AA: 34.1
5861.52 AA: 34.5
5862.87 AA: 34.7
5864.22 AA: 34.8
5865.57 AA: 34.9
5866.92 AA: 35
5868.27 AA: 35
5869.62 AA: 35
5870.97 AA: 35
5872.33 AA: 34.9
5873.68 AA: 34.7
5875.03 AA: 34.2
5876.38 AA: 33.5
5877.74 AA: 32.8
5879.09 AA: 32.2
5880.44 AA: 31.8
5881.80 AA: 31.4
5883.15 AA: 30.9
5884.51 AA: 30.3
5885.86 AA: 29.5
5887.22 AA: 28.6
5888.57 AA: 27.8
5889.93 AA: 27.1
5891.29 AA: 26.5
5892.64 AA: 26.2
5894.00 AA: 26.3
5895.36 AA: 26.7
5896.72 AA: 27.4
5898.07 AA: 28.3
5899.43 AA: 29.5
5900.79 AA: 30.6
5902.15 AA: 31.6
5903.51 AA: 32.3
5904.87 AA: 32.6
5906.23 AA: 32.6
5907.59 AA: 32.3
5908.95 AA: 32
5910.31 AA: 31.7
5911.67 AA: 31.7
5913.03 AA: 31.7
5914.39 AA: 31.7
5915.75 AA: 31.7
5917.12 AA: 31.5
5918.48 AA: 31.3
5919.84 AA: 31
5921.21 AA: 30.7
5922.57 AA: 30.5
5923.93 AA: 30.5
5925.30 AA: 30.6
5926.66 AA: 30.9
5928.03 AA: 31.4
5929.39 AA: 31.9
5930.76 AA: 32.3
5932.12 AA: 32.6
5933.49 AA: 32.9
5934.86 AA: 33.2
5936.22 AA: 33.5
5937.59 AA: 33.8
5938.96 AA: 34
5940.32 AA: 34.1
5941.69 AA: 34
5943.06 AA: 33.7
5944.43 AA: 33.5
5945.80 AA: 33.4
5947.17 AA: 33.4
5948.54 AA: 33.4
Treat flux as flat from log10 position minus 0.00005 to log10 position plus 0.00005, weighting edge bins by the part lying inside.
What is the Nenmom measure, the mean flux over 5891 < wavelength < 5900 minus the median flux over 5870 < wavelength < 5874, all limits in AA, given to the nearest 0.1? -7.6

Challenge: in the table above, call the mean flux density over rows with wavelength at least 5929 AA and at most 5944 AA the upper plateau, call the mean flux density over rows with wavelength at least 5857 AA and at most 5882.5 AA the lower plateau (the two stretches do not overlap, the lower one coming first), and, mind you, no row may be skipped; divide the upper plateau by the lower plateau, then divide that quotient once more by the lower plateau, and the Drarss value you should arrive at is 0.0288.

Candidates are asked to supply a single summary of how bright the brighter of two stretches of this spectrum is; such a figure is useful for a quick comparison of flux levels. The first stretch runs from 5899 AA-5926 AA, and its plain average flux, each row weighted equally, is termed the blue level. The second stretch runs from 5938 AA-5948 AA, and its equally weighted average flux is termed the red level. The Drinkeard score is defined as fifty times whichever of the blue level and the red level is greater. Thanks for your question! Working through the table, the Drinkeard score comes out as 1686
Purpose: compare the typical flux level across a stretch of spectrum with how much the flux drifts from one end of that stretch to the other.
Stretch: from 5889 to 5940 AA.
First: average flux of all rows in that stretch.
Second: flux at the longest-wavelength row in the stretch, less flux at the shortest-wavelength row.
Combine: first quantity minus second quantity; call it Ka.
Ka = 24.0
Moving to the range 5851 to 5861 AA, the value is 31.7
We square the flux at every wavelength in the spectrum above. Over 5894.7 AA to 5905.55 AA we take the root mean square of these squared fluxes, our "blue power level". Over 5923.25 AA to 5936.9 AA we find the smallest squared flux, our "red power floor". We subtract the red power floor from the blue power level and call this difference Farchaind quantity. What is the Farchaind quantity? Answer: -25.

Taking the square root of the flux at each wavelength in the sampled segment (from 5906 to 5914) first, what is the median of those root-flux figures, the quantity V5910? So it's 5.64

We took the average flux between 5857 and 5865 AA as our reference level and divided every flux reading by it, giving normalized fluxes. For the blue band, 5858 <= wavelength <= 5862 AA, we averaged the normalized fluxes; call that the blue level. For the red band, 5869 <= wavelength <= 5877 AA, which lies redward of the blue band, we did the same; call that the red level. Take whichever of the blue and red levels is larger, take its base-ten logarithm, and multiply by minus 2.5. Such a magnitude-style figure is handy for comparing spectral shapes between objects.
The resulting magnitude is -0.012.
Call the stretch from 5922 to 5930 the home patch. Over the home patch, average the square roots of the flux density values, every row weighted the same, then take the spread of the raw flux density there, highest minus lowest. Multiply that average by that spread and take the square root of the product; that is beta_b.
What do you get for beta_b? 2.8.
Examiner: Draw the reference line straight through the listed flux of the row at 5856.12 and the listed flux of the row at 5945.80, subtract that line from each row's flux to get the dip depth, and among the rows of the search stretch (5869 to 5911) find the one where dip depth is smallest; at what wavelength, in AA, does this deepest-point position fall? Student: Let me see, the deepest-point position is 5892.64 AA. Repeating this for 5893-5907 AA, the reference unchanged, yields 5894.00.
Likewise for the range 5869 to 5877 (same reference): 5876.38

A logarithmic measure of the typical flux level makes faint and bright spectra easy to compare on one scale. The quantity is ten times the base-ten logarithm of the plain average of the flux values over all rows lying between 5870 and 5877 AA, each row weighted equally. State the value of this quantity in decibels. 15.4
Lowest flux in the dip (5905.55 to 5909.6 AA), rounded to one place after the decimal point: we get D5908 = 32.0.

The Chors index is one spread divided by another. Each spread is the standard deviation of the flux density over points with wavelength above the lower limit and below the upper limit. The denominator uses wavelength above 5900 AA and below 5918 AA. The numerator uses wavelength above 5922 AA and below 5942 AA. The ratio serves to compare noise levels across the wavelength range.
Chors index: 2.6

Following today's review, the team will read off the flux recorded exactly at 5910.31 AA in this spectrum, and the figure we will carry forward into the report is 31.7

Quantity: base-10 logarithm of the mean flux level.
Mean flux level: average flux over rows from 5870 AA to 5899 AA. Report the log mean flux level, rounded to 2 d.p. 1.48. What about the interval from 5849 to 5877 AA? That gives 1.53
